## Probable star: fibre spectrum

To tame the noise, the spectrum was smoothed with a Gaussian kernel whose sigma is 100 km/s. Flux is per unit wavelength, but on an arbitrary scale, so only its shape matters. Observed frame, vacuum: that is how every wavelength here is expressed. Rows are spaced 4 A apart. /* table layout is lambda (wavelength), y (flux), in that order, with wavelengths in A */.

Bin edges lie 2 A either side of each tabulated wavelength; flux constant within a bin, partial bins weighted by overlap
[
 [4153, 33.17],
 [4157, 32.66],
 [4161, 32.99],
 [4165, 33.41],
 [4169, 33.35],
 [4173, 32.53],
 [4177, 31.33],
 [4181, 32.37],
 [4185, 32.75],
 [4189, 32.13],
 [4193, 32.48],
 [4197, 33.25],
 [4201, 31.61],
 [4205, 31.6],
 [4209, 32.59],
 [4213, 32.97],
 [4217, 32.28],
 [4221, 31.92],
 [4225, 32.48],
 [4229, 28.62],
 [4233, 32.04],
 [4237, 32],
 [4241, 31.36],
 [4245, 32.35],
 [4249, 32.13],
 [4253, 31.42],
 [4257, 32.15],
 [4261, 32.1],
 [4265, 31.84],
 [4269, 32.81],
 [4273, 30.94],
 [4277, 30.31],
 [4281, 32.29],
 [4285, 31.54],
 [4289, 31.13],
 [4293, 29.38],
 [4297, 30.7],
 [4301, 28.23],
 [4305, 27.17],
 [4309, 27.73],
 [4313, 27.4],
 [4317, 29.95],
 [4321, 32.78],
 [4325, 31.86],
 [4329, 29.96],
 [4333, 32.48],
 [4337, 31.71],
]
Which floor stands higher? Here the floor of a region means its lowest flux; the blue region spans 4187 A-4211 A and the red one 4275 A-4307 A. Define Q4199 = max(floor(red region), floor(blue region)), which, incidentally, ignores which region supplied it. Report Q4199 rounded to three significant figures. 31.6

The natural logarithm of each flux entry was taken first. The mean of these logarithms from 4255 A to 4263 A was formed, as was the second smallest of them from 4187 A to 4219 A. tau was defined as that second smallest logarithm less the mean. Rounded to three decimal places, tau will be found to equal -0.016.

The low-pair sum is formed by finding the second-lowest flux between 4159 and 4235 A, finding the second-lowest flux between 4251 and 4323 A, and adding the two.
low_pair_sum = 58.7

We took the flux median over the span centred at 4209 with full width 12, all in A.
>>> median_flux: 32.6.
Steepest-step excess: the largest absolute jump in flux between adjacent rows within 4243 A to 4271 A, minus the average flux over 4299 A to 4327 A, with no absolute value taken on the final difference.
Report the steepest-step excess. -28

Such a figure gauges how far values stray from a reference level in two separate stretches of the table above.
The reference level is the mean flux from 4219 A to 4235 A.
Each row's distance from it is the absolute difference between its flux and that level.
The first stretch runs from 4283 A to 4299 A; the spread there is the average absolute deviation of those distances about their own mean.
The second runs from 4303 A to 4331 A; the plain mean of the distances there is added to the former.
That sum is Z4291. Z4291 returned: 2.9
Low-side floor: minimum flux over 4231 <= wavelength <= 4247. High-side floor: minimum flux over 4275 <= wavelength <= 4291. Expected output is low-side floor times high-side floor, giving 951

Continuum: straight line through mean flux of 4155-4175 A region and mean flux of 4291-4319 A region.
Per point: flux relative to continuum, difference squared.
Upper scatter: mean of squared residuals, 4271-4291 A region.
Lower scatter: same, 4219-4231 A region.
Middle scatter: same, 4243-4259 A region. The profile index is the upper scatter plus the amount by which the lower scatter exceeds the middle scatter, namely 3.7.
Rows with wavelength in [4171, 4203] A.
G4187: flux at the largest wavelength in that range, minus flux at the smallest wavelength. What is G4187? -0.9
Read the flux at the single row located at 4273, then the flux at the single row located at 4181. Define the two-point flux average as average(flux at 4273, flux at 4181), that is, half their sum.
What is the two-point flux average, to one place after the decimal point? 31.7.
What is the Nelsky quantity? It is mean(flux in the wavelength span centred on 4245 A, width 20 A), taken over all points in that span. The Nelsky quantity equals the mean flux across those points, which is 31.9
